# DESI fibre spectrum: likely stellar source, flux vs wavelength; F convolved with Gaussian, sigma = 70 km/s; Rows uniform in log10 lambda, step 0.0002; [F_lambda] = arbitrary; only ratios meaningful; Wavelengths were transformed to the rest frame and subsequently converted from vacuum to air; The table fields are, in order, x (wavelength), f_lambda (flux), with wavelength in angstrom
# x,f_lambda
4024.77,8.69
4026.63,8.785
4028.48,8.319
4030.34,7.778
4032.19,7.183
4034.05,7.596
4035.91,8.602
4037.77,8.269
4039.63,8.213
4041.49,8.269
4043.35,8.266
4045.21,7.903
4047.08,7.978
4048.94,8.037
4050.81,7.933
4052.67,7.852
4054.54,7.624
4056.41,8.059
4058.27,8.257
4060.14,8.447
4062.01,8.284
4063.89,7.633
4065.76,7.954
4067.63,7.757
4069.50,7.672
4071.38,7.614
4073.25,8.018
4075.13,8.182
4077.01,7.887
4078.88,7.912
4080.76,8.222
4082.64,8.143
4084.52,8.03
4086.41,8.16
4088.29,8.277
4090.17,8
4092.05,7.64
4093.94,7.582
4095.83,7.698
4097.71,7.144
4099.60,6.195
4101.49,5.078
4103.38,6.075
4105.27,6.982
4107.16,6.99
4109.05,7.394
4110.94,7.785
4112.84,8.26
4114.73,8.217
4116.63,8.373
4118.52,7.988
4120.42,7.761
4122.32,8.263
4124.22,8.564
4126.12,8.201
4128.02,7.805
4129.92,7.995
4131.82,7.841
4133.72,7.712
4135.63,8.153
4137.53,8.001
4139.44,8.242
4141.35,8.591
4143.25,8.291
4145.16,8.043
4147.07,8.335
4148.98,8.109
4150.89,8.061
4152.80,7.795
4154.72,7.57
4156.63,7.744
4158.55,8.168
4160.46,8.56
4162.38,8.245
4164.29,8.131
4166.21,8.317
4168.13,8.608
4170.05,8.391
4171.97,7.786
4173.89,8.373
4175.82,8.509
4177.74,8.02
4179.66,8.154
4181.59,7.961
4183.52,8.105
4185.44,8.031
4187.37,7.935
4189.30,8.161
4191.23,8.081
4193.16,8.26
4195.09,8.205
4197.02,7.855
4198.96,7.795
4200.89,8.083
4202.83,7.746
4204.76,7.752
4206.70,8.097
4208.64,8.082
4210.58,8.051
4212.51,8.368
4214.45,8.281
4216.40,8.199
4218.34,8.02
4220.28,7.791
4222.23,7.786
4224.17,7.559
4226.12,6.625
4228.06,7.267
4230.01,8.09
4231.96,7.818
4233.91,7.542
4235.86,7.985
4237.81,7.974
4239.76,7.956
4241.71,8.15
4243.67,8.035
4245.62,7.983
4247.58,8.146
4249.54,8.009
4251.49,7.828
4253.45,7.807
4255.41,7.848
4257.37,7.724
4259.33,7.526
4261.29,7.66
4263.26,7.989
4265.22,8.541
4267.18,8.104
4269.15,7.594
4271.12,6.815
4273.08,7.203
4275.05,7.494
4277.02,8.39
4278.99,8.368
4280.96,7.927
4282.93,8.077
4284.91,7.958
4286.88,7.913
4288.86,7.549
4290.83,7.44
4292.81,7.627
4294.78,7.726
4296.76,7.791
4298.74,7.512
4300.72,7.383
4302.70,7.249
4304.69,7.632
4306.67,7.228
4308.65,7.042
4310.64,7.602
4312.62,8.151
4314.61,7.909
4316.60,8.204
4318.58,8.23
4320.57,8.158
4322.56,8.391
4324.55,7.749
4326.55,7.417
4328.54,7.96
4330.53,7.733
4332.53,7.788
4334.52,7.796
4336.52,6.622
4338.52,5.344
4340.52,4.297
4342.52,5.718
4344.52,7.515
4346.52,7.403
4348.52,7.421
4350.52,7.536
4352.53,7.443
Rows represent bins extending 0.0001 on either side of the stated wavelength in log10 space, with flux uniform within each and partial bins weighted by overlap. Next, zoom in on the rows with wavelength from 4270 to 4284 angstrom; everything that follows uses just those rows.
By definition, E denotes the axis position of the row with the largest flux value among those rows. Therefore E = 4277.02 angstrom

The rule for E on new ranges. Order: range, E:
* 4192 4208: 4193.16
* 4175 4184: 4175.82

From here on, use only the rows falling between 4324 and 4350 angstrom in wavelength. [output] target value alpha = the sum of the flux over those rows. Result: 91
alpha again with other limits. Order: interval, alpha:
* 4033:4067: 145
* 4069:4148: 327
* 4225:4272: 187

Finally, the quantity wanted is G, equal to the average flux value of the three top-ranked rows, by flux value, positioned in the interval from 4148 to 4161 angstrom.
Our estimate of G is 8.28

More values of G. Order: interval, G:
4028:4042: 8.40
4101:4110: 7.12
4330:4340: 7.77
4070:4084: 8.18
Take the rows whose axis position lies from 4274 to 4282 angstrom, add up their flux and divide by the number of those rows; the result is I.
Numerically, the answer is 8.04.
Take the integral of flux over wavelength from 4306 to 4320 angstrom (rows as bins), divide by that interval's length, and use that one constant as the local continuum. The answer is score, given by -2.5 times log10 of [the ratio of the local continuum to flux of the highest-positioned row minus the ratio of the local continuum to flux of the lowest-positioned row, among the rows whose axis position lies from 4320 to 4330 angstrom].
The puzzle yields 4.1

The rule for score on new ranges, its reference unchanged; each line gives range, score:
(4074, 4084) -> 5.9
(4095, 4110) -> 3.5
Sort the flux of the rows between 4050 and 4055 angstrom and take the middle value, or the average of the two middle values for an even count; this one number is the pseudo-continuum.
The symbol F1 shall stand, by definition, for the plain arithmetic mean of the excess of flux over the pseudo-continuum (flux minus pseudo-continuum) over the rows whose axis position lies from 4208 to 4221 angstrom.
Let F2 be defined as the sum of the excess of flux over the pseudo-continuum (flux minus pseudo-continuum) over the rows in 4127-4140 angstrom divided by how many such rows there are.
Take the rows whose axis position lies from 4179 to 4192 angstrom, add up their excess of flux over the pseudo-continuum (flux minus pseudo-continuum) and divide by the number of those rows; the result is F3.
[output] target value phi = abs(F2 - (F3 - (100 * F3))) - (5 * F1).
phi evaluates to 20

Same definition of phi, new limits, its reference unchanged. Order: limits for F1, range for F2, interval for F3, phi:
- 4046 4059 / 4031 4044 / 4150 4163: 16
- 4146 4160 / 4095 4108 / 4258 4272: 11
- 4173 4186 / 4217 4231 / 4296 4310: 43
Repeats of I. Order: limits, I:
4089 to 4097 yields 7.73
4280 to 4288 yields 7.97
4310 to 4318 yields 7.97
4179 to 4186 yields 8.06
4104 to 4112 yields 7.29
